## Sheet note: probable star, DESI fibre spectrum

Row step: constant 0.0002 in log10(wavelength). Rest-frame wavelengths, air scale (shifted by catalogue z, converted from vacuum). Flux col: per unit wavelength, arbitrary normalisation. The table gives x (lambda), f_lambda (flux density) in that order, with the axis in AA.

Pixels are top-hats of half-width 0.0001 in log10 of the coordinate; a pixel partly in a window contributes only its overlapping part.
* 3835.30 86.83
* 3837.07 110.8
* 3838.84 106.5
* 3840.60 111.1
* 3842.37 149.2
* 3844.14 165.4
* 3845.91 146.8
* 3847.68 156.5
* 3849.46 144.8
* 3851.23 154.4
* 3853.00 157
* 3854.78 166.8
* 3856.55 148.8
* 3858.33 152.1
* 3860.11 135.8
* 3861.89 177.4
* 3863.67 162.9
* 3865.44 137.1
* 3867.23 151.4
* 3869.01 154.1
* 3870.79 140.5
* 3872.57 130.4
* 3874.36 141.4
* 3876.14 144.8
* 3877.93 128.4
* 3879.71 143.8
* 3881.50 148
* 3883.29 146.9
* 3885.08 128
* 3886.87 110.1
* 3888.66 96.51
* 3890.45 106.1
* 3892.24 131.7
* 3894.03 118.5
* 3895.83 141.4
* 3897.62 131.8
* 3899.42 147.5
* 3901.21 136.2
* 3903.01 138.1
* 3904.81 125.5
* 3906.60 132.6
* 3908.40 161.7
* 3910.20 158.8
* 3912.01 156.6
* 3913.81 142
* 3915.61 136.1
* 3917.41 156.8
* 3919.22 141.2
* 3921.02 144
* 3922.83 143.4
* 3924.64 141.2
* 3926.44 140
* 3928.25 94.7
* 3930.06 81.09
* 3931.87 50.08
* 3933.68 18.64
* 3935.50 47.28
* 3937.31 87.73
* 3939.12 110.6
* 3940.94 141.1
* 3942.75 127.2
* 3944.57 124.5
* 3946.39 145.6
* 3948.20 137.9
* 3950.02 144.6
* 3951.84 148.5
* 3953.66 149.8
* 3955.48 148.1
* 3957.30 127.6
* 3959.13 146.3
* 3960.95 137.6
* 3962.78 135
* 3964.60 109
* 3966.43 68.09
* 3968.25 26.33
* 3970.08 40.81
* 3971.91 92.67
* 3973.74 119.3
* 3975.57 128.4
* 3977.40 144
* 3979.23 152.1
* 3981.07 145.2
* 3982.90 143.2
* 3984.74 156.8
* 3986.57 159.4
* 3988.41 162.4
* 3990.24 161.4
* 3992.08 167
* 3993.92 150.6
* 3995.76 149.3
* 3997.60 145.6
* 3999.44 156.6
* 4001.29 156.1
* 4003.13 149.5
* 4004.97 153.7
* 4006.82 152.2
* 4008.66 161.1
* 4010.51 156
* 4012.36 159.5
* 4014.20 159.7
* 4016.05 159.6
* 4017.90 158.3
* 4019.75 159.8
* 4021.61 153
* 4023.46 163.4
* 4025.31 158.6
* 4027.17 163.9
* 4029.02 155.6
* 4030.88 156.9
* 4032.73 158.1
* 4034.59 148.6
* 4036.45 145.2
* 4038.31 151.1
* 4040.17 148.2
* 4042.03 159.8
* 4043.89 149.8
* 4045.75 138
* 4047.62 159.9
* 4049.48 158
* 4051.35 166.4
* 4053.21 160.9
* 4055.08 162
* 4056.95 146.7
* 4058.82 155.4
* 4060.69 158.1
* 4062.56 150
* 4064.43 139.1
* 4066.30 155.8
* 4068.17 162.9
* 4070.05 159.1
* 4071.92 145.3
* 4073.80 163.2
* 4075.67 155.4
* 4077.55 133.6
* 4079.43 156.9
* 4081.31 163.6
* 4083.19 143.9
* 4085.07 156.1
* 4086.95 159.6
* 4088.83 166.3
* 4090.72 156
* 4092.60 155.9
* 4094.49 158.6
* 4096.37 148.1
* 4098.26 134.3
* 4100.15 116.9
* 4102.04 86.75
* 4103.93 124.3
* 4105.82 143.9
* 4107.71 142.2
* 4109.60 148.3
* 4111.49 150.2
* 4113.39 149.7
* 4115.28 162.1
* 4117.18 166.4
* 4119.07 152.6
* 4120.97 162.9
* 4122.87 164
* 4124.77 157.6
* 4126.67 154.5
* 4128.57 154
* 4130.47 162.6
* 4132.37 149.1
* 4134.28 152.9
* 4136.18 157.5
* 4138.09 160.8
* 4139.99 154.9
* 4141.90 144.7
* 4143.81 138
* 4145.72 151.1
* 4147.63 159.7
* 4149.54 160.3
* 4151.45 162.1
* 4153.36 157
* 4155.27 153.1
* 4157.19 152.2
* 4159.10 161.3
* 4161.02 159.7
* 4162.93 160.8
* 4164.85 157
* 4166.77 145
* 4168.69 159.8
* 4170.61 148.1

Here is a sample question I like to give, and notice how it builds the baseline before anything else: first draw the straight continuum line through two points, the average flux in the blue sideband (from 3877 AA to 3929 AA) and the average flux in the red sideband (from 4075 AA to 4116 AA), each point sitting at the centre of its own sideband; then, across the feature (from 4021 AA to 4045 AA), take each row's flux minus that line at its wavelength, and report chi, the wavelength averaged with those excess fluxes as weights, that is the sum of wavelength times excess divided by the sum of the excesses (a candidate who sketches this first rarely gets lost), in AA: 4030.8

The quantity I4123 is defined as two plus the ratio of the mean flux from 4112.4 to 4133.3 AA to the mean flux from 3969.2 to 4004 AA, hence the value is 3.12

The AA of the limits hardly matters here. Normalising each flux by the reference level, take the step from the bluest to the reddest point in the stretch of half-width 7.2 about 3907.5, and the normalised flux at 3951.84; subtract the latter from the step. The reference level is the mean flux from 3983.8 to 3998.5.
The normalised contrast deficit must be -0.91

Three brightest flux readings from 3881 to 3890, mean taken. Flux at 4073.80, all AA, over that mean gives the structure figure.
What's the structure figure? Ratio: 1.16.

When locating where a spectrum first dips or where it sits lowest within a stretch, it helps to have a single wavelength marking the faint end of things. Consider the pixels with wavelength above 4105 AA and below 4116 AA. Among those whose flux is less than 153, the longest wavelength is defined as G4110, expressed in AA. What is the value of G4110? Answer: 4113.39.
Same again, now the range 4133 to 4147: 4145.72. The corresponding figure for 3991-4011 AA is 4006.82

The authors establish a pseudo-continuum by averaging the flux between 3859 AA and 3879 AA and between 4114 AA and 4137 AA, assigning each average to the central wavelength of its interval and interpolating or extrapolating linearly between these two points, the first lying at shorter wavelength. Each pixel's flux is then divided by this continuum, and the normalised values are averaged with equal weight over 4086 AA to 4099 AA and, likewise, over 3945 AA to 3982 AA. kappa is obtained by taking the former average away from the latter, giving -0.17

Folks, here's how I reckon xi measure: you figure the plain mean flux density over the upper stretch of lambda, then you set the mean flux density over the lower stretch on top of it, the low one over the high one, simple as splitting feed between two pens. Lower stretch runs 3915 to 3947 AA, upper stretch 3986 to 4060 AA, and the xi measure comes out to 0.72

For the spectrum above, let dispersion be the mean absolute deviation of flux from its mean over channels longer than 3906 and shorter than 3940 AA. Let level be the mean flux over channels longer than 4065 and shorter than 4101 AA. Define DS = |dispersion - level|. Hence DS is 117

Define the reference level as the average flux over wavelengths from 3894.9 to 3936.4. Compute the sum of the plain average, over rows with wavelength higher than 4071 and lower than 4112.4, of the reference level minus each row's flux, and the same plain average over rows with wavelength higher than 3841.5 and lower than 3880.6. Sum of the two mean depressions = -46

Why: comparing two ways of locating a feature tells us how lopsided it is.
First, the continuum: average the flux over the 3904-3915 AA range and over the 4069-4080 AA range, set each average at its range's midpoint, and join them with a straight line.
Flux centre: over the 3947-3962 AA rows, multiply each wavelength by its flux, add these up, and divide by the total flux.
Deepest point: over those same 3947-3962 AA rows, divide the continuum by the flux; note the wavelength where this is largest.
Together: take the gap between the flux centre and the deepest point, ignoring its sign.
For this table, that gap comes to 2.8 AA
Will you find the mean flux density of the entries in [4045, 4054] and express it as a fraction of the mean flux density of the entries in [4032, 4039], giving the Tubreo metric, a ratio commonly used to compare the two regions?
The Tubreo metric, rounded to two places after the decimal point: 1.04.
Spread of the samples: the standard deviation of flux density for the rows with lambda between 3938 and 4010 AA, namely 31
